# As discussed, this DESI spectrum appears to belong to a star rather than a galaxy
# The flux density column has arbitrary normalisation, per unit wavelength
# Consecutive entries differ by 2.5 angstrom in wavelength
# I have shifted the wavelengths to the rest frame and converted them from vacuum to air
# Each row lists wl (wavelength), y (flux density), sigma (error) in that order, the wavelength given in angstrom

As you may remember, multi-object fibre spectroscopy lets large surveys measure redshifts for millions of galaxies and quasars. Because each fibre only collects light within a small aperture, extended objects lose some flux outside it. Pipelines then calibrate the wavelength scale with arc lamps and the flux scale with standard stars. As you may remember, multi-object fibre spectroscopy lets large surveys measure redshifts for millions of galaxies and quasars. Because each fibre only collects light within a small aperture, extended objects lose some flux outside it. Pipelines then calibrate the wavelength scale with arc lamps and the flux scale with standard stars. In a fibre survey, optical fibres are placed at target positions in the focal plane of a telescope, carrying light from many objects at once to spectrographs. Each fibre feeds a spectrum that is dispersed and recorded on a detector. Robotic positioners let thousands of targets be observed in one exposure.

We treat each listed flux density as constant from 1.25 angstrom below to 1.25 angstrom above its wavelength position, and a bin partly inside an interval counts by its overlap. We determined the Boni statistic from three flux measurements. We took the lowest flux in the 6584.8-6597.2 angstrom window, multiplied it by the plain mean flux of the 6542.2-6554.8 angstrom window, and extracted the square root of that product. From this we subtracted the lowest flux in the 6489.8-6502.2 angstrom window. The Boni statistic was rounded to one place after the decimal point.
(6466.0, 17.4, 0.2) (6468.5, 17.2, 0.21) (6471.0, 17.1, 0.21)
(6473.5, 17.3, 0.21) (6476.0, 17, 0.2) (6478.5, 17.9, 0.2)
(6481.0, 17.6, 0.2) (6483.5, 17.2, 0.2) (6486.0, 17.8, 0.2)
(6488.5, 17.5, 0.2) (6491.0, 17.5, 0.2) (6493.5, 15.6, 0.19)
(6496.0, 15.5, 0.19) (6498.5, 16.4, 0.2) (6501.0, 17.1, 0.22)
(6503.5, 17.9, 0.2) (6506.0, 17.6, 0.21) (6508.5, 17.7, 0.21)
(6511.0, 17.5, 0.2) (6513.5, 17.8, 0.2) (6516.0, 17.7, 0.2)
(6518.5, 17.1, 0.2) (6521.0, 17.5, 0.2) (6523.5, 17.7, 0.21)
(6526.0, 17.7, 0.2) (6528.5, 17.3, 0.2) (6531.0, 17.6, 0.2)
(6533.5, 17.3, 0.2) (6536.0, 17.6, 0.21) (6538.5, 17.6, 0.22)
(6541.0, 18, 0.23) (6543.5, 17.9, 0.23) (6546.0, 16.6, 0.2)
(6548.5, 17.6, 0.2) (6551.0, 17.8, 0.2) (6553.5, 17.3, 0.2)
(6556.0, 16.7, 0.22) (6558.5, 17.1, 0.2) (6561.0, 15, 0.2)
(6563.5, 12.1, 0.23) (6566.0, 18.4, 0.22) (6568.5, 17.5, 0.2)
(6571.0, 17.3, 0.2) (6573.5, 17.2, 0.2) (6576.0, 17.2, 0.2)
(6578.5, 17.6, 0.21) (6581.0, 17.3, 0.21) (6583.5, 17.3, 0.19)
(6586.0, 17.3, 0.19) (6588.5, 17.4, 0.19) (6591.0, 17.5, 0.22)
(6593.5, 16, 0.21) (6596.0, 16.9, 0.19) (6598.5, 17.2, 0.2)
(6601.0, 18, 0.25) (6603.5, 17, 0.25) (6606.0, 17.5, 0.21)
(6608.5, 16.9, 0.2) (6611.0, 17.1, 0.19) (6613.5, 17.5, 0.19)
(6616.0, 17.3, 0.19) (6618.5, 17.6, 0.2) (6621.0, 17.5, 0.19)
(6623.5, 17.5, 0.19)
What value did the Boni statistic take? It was 1.2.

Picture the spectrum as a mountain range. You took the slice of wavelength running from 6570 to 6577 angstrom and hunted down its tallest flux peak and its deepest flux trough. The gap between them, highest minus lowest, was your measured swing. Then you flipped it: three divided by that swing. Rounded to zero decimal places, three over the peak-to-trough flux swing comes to 30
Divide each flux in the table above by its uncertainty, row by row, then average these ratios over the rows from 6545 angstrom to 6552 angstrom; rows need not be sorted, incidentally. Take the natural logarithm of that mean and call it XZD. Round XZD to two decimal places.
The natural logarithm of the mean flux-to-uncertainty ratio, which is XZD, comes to 4.46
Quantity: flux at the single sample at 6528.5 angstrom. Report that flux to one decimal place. 17.3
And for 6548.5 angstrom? 17.6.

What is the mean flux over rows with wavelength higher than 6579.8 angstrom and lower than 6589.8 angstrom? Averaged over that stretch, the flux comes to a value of 17.33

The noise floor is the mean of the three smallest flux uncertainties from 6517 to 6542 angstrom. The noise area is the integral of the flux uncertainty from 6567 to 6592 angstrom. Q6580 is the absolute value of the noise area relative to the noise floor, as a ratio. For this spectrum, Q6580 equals 25.1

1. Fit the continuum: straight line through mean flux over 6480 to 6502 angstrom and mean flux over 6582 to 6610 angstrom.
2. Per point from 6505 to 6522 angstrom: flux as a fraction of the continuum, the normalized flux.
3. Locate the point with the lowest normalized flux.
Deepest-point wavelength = 6518.5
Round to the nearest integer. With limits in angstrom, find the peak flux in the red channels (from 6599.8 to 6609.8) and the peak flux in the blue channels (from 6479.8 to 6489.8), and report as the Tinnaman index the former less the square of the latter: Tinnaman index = -299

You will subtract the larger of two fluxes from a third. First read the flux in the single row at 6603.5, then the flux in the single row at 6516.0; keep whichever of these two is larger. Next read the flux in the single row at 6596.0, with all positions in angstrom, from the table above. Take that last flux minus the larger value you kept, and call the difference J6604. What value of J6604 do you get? -0.80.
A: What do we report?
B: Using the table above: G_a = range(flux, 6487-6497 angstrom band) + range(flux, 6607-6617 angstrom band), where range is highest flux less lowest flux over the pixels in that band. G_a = 2.6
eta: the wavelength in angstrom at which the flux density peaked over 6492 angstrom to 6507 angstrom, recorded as 6503.5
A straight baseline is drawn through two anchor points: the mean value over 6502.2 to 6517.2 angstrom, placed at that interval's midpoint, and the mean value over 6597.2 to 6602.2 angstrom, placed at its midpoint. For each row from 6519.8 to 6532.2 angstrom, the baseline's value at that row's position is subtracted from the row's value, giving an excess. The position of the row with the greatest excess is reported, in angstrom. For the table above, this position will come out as 6526.0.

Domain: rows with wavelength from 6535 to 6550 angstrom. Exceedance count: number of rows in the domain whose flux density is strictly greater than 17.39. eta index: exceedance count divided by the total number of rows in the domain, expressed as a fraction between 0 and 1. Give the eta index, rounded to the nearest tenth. 0.8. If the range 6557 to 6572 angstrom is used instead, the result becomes 0.3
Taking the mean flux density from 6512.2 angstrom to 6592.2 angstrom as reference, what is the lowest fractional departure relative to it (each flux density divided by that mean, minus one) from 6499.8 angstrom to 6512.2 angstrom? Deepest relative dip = -0.01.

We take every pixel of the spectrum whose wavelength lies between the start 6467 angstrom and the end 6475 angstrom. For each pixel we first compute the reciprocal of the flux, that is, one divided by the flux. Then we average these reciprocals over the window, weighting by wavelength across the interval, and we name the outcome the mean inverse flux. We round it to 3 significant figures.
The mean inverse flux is 0.0581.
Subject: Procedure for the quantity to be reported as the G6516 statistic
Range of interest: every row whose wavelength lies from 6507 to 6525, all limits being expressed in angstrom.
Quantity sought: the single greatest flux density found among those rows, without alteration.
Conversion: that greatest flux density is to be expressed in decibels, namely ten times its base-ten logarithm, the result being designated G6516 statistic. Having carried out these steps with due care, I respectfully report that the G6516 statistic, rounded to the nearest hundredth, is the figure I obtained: 12.50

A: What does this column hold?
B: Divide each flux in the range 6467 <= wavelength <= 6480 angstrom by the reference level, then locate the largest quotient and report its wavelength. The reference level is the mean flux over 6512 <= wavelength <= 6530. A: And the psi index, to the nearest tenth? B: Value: 6478.5 angstrom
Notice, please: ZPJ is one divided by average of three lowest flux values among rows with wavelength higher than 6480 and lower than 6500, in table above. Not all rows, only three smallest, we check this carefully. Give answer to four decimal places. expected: 0.0632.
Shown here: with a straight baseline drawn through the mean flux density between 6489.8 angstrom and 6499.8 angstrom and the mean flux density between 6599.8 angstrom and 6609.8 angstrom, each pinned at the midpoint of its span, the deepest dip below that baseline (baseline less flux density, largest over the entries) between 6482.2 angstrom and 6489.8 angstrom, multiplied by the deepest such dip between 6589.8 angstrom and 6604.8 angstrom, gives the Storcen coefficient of -1.3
